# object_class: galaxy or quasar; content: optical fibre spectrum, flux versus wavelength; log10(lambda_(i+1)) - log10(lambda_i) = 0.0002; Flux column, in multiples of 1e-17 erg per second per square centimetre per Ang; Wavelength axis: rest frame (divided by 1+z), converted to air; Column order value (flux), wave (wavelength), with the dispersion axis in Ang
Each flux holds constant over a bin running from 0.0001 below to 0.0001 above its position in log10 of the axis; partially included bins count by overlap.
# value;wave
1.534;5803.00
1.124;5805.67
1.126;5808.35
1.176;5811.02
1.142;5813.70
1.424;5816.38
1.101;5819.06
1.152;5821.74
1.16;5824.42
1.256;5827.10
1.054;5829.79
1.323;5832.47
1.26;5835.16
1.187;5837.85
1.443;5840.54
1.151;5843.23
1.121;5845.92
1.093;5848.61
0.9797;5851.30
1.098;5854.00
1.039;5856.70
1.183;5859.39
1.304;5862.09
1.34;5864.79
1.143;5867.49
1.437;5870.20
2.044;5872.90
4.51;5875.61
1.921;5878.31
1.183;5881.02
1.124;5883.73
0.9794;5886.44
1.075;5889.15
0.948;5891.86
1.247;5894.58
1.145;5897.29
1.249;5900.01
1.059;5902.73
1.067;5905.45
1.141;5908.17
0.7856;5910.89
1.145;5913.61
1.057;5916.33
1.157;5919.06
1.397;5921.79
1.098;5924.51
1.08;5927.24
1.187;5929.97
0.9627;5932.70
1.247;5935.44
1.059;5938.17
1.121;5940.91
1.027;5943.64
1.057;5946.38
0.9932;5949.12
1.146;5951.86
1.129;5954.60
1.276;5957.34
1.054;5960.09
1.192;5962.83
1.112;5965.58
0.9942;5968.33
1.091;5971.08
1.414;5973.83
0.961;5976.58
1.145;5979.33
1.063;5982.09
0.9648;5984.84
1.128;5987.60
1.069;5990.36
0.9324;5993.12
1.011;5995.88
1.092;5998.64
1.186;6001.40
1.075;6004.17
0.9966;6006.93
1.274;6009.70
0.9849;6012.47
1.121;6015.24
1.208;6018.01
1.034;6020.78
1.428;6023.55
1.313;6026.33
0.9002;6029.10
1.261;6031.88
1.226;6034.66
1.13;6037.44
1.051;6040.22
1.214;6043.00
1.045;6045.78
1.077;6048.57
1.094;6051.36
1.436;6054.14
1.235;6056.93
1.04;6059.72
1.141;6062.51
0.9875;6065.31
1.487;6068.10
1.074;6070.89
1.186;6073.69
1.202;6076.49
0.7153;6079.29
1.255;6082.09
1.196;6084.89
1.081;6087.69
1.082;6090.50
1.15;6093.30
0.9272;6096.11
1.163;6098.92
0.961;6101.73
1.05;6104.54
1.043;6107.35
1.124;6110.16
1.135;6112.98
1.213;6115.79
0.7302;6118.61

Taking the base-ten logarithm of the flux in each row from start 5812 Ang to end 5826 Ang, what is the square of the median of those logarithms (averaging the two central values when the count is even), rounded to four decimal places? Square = 0.0038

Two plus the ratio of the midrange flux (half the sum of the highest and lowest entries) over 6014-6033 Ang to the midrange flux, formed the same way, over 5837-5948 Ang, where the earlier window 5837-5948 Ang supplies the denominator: 2.440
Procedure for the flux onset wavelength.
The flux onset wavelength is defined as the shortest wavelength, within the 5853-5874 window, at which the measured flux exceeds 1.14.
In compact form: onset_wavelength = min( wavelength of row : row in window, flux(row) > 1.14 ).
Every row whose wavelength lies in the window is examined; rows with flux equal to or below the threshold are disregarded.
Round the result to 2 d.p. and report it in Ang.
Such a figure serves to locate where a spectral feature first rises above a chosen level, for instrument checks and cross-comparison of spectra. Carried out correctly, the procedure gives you 5859.39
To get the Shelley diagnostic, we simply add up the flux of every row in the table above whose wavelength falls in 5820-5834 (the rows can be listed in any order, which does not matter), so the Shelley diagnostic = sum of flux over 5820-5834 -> 5.9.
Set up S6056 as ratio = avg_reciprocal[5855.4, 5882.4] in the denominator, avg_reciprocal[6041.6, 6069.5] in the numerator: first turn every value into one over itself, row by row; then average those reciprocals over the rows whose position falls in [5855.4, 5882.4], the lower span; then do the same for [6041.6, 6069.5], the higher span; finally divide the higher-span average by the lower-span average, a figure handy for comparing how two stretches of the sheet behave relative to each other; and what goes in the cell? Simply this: 1.24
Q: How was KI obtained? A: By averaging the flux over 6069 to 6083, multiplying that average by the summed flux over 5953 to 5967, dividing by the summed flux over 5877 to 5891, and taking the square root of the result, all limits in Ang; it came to 1.00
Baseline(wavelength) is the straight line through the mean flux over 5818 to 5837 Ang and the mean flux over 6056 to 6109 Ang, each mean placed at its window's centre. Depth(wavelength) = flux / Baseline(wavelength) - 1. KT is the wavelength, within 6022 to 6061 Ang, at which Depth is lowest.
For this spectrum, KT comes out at 6029.10 Ang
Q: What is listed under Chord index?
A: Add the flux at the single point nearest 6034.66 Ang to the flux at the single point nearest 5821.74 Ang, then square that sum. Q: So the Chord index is 5.7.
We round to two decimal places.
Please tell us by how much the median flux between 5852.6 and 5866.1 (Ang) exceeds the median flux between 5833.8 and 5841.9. -0.08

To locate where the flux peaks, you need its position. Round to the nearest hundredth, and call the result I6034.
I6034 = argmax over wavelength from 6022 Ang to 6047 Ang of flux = 6023.55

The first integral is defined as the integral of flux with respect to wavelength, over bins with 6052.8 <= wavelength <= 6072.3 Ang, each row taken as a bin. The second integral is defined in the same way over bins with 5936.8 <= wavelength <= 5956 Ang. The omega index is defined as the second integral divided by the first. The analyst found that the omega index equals 0.88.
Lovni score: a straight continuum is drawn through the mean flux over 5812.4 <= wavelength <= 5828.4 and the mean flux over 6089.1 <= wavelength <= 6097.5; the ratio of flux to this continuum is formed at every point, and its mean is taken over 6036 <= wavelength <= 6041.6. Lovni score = 1.01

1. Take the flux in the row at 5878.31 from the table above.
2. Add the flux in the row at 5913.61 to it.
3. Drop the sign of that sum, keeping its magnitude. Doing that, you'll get 3.07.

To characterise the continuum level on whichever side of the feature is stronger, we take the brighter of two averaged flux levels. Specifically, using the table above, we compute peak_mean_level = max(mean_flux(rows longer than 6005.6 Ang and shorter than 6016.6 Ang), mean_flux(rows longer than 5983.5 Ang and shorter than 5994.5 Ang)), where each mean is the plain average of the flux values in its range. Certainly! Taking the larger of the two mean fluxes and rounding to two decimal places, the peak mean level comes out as 1.09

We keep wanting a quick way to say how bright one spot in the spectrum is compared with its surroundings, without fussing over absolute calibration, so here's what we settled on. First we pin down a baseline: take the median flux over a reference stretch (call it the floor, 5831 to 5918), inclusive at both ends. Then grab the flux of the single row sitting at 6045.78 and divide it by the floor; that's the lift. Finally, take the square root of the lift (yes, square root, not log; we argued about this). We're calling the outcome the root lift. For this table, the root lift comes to 0.96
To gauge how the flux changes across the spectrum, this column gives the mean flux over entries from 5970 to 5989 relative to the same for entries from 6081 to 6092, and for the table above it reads 0.96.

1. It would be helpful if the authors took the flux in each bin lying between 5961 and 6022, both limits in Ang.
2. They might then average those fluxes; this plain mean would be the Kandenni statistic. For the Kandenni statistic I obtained 1.09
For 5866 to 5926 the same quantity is 1.36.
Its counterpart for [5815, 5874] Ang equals 1.24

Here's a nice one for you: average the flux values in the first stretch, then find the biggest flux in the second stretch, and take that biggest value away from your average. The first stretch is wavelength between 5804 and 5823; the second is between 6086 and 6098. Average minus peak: 0.03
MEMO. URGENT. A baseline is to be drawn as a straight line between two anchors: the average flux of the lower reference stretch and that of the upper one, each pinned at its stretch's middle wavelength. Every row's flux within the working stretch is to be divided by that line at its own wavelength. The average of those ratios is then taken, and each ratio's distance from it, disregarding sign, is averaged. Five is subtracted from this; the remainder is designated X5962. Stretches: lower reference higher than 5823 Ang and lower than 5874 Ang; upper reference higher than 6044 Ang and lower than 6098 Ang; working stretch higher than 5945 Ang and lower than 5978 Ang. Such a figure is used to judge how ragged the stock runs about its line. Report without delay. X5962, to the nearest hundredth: -4.92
